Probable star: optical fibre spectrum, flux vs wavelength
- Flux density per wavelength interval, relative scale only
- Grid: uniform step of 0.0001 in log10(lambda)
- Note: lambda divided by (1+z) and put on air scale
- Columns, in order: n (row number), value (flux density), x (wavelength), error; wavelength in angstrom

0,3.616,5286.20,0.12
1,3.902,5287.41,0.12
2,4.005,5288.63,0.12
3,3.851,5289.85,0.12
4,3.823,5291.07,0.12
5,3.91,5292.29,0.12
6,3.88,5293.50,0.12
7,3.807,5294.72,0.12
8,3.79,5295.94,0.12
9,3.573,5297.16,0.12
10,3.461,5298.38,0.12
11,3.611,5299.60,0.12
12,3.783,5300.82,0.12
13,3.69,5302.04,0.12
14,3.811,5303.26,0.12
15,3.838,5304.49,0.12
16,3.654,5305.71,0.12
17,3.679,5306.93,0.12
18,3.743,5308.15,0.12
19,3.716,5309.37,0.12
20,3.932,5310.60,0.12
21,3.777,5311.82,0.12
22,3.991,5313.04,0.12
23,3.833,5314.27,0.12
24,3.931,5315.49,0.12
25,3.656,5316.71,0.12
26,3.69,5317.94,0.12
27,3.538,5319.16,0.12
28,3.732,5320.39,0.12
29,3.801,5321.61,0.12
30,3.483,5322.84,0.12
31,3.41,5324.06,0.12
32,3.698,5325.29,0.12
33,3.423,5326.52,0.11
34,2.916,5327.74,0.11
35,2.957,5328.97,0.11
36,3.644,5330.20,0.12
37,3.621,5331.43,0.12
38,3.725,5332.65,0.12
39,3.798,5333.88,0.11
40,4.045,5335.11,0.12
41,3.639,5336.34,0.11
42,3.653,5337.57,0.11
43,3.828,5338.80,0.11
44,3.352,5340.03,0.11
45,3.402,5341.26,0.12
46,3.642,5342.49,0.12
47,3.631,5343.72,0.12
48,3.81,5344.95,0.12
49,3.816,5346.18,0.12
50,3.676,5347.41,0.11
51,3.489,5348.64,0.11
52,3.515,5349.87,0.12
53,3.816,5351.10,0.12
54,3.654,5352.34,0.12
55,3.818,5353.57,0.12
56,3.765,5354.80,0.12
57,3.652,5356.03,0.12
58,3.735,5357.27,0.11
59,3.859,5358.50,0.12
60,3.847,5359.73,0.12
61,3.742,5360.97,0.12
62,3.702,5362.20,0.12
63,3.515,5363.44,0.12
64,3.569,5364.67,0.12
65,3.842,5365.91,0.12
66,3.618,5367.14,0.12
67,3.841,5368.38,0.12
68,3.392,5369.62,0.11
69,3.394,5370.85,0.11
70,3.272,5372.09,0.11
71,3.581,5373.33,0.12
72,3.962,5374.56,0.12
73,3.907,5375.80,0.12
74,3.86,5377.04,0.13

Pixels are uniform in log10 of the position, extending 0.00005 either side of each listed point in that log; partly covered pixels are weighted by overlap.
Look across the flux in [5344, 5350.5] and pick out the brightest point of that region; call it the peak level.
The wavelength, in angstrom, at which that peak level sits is 5346.18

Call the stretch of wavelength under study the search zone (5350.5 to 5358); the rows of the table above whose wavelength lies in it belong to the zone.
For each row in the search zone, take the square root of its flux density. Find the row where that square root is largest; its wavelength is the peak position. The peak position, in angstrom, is 5353.57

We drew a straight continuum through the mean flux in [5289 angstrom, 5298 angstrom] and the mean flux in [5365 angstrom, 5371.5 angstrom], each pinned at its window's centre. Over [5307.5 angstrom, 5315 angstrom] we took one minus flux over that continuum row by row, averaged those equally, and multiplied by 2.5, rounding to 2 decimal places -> -0.05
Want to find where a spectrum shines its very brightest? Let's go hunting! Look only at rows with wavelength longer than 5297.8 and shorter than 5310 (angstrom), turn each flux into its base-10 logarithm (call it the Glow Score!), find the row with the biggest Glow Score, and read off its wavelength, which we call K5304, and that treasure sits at 5304.49 angstrom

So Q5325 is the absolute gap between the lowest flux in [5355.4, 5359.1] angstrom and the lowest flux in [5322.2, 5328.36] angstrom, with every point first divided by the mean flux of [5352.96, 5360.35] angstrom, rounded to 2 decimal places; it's 0.19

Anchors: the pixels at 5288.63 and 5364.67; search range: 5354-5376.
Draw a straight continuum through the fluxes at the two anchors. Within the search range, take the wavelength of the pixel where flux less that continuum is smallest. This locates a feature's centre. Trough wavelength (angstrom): 5372.09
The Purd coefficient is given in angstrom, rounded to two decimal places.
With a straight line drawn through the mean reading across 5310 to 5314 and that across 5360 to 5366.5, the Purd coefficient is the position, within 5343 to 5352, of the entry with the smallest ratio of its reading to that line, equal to 5348.64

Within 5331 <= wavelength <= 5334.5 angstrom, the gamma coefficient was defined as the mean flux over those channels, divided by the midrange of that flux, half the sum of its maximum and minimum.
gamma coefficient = 1.00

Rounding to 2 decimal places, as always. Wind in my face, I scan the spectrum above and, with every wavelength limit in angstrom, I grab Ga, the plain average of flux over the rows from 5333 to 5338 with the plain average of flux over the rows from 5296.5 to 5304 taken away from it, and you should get 0.13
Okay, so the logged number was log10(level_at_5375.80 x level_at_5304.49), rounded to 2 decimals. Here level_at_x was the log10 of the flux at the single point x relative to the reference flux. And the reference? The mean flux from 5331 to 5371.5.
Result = -3.32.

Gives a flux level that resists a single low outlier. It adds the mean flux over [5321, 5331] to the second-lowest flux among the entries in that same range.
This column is 6.4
